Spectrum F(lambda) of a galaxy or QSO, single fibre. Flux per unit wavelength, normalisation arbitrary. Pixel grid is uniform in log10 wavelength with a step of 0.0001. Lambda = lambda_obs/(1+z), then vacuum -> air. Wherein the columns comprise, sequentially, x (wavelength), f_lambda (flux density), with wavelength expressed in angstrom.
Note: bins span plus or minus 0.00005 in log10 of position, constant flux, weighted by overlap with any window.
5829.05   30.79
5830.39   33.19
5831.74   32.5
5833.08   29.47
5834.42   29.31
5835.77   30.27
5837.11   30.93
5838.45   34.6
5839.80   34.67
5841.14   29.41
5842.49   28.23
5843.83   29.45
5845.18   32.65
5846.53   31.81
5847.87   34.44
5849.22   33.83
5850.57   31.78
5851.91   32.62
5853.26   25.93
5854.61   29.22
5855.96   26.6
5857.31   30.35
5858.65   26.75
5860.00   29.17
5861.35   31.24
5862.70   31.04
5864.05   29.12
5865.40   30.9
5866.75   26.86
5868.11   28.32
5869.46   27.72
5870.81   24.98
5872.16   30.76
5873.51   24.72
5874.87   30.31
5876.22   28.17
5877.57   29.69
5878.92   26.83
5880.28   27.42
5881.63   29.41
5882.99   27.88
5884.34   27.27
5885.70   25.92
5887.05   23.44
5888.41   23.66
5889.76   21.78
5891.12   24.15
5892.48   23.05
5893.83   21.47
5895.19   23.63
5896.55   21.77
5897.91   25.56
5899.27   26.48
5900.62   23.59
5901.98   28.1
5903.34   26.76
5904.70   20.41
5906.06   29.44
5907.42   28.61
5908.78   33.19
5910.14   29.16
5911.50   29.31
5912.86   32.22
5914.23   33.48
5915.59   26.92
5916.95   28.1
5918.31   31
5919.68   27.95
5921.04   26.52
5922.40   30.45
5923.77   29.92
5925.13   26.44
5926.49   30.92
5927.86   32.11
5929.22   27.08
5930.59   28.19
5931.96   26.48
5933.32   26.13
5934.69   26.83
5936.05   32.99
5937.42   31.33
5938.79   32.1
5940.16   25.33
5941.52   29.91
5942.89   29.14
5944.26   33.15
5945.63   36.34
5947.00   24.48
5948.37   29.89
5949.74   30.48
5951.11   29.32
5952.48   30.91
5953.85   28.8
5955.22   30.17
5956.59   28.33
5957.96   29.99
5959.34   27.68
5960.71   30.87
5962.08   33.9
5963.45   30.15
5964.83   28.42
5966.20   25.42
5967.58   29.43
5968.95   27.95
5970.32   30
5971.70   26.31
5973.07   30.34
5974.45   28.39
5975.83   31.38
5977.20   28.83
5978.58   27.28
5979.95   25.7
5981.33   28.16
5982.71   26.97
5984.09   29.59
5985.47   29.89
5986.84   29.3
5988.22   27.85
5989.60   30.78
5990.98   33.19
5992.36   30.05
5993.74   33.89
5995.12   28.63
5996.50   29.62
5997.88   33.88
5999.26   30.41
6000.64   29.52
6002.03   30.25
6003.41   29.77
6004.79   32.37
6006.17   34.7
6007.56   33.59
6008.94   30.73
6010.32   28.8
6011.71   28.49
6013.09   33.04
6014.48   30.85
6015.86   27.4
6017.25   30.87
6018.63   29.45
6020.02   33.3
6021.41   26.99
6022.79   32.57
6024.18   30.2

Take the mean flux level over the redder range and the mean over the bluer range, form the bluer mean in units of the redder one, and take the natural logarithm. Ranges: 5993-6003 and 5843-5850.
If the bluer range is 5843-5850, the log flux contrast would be 0.05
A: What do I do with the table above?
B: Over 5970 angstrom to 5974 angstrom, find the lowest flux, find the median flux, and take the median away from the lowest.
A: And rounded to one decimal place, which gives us -3.7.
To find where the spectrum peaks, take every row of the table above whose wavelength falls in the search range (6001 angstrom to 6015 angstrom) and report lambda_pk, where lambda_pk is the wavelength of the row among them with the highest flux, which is 6006.17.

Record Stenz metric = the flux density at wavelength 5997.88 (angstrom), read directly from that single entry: 33.88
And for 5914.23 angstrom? 33.48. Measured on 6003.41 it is 29.77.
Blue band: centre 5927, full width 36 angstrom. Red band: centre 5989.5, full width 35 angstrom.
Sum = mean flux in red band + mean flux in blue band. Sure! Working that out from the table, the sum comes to 59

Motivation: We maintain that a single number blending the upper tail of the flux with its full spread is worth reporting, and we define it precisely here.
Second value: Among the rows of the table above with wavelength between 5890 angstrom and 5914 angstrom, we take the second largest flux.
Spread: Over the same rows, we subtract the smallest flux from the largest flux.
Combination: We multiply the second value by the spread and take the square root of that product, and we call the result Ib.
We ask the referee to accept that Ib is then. 20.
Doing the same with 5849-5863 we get 16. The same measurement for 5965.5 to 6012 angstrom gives 18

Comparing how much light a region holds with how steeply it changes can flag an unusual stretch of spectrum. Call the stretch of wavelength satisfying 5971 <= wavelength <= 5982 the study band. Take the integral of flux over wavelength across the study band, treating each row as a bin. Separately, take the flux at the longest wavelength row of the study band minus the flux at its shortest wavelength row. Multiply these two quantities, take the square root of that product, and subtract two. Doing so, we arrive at 22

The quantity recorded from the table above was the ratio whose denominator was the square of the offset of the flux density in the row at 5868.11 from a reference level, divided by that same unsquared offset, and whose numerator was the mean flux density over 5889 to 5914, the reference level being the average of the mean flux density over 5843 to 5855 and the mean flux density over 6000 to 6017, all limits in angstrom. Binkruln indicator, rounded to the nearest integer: -10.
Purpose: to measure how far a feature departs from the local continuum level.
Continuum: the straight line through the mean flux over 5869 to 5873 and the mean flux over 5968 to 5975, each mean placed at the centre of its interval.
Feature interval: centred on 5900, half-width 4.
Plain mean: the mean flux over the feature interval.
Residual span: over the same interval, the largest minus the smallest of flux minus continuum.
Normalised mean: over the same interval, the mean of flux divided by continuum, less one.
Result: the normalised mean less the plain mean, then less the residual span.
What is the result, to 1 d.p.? -31.8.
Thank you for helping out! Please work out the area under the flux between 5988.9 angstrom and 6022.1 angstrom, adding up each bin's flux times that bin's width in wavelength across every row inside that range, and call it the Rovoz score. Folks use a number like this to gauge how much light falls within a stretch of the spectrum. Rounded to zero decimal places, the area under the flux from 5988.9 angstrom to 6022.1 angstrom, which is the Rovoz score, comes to 1024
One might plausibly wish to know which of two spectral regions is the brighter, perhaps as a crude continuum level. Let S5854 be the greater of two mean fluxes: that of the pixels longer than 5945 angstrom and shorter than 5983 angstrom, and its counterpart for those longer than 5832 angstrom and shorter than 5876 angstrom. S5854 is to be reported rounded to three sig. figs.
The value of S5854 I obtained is 29.9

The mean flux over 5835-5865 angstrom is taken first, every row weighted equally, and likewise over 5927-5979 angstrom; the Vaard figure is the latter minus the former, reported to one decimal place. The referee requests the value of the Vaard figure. -1.3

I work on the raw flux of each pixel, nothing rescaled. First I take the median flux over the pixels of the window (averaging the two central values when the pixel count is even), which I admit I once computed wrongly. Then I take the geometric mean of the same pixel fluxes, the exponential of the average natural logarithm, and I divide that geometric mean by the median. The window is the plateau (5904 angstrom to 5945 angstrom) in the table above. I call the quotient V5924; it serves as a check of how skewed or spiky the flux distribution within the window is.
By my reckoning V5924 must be 0.99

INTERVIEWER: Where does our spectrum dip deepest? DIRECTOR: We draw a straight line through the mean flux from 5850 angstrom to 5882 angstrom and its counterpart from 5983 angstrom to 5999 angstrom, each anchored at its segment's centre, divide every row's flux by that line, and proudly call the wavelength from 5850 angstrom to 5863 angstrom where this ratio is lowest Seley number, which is 5853.26 angstrom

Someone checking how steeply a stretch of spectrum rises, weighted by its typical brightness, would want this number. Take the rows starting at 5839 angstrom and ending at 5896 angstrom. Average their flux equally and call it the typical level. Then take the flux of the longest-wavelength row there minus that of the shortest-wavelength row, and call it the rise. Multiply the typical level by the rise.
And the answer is -312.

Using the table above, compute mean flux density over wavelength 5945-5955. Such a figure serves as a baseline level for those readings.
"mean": 30.0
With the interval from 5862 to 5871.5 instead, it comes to 28.4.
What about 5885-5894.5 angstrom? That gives 23.4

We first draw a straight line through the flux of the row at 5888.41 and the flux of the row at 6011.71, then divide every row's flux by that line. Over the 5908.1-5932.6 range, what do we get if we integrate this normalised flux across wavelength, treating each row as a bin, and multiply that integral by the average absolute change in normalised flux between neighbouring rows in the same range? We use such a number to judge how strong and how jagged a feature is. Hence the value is 3.1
